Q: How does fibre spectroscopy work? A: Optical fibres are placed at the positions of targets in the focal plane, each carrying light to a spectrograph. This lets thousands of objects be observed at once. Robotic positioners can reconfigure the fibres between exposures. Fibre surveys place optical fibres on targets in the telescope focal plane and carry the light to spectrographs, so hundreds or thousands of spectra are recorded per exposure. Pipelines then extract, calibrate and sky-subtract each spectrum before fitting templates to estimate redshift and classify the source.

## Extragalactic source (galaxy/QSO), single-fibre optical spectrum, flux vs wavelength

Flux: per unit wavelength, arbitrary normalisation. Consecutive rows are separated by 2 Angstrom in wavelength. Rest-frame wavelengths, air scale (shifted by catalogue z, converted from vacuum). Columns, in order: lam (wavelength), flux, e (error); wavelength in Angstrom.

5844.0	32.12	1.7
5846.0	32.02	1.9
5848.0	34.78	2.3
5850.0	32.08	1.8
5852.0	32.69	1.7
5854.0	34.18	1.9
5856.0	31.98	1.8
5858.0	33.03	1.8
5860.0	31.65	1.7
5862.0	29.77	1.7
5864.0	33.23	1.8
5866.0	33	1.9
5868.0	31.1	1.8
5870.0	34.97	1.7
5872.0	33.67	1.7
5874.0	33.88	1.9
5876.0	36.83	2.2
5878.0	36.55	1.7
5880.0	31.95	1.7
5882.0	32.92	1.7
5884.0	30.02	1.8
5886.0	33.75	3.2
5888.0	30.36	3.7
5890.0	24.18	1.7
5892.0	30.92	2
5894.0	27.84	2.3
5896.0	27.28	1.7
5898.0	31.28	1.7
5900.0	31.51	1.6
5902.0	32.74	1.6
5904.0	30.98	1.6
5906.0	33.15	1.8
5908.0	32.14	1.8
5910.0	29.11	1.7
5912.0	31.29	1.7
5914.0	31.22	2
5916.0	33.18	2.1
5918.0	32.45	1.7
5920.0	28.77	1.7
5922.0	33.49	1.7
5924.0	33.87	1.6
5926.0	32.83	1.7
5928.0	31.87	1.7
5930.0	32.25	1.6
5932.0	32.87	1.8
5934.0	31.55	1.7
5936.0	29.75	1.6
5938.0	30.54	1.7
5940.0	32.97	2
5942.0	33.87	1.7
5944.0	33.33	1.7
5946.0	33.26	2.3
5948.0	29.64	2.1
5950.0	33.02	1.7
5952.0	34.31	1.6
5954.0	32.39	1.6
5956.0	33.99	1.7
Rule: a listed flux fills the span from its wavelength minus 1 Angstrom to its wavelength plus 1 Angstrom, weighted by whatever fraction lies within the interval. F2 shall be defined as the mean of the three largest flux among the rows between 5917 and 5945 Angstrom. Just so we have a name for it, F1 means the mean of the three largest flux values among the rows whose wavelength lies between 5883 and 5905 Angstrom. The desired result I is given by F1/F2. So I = 0.97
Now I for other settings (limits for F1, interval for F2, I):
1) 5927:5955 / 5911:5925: 1.01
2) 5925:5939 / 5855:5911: 0.90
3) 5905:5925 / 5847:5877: 0.94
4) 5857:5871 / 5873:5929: 0.94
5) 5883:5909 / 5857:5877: 0.94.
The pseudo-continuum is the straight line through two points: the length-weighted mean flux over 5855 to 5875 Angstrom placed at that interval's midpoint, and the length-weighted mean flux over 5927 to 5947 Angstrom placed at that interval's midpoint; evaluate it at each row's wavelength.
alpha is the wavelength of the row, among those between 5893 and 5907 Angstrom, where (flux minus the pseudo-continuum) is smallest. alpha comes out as 5896.0 Angstrom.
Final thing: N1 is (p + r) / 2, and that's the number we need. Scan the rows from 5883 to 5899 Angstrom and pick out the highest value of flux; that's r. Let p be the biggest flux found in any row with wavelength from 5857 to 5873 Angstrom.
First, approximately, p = 34.97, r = 33.75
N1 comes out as 34.4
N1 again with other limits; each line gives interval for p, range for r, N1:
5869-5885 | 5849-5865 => 35.5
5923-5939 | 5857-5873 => 34.4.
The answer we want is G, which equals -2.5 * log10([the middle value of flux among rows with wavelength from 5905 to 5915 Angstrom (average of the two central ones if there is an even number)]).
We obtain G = -3.74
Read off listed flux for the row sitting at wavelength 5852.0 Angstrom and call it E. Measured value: 32.69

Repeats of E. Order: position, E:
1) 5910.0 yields 29.11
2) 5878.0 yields 36.55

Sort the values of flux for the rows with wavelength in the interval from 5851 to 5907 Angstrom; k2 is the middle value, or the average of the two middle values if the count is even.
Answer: 32.3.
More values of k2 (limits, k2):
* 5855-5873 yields 33.0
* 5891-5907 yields 31.1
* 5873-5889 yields 33.3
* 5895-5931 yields 32.0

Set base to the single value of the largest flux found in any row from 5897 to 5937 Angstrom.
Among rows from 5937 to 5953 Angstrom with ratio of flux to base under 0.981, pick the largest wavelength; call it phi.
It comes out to 5950.0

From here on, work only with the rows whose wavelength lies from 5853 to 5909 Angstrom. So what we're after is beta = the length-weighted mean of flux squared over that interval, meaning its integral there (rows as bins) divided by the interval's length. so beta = 1028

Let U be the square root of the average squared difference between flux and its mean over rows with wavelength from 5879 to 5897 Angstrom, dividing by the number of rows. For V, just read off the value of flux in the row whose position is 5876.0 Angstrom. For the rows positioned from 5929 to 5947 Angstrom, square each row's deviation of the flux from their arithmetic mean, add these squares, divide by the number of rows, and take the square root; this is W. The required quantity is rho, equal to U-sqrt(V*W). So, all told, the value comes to -4.1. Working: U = 2.85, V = 36.83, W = 1.3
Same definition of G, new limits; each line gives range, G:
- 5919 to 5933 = -3.79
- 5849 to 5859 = -3.79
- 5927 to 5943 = -3.76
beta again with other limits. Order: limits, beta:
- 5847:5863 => 1060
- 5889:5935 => 976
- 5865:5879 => 1179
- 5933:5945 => 1026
